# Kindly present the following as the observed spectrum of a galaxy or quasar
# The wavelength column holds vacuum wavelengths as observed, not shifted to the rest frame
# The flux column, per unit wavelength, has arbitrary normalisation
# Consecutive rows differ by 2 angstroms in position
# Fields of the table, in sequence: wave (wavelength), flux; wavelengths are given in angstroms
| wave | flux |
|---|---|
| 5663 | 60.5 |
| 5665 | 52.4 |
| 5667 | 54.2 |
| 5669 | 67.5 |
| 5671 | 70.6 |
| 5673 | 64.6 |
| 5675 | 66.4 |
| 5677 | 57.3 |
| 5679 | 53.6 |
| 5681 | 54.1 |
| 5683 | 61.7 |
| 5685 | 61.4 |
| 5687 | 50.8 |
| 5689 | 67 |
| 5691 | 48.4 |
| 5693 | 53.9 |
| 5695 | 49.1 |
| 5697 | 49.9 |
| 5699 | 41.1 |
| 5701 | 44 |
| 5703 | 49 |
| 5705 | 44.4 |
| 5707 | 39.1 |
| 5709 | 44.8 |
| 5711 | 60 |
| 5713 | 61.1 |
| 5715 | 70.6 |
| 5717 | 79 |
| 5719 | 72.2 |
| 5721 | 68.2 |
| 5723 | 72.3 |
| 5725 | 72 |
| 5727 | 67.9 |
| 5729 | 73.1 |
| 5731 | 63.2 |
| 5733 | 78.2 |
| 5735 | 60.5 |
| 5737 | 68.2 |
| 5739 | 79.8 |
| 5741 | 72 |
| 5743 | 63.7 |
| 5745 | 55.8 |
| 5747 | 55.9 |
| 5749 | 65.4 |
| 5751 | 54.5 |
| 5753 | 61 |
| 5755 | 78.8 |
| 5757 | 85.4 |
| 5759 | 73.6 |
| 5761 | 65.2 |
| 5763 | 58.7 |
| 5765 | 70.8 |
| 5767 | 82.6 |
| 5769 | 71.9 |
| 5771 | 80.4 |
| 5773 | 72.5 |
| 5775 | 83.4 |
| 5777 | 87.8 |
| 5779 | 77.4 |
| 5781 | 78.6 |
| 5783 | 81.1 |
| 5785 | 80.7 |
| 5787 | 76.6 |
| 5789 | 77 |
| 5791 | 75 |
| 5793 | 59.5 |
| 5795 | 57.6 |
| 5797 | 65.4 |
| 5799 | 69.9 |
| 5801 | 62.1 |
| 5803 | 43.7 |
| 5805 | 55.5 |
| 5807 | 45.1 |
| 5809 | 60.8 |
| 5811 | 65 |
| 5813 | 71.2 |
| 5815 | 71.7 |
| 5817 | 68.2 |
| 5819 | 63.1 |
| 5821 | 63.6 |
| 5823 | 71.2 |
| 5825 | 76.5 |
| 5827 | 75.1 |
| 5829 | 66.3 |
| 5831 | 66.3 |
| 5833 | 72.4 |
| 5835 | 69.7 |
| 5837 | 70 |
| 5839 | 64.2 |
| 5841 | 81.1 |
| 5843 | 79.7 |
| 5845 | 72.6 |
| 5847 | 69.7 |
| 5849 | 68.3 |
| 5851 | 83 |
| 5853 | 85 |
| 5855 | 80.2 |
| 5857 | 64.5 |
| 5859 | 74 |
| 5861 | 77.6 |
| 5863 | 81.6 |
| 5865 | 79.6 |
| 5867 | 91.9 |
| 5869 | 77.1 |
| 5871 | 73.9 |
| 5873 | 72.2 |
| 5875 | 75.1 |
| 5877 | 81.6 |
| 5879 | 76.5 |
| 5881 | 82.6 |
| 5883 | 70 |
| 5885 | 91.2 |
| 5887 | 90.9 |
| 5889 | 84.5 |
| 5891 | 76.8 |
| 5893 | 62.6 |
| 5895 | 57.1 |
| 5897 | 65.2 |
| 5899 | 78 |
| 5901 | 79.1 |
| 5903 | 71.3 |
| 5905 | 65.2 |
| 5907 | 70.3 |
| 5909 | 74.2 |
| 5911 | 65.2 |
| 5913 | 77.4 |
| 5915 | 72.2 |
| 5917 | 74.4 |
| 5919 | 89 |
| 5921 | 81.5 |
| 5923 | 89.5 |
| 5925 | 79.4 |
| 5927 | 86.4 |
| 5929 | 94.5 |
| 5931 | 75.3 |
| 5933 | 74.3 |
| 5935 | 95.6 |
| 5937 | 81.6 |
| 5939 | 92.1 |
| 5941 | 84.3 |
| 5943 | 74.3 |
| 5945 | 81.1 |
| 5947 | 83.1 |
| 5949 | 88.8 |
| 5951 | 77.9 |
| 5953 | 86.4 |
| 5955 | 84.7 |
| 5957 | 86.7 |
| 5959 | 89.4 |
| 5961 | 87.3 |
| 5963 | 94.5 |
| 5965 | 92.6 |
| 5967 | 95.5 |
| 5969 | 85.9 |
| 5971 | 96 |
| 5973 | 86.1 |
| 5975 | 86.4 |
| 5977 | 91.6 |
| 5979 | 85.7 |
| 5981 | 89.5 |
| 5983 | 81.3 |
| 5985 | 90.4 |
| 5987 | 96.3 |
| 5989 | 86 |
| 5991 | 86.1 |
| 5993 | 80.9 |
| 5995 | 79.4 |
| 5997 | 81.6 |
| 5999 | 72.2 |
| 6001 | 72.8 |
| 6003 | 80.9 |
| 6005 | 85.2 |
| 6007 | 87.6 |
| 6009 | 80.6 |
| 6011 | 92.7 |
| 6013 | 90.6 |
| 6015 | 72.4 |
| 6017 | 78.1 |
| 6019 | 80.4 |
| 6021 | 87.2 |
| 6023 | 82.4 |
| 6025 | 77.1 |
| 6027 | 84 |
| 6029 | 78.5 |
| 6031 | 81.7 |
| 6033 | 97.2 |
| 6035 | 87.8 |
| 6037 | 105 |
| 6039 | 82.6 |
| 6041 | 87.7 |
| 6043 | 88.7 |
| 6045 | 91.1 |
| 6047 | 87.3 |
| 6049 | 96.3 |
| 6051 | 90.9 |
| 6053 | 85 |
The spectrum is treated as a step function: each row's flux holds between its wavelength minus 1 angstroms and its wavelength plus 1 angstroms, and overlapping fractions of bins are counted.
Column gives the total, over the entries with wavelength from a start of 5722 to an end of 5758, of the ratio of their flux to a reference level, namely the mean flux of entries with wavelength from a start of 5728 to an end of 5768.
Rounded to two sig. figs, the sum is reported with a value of 18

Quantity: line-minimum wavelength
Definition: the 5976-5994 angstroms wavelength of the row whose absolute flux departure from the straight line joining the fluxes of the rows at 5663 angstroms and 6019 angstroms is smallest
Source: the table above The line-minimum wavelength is 5993 angstroms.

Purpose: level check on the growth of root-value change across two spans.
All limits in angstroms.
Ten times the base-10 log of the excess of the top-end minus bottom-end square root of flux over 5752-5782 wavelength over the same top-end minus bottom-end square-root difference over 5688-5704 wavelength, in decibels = 4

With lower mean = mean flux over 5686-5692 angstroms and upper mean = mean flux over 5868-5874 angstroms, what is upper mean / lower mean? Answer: 1.34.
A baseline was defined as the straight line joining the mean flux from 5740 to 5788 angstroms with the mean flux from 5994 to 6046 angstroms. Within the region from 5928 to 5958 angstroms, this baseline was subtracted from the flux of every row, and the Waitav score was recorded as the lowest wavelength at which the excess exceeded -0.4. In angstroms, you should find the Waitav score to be 5929 angstroms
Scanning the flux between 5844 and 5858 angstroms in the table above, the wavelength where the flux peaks 5853 angstroms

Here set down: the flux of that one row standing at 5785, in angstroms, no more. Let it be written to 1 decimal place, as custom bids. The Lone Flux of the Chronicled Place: 80.7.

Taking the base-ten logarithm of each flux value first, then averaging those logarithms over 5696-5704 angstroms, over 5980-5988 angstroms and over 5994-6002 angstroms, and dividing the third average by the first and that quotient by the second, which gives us 0.58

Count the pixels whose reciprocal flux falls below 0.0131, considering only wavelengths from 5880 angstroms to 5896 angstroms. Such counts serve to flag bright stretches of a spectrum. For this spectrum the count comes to 5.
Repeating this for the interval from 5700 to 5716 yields 0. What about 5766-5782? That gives 6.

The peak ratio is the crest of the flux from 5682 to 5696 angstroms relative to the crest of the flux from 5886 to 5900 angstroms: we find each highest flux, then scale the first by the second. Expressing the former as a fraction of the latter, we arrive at 0.74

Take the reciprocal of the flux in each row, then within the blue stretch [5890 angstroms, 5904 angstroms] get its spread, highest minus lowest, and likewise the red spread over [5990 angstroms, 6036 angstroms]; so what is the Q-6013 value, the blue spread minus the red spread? 0.0013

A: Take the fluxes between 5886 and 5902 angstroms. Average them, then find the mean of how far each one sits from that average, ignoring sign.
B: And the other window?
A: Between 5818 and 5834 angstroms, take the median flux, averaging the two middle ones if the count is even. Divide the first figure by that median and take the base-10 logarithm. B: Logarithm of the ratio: -0.86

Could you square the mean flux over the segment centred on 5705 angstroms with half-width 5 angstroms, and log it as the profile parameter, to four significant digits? 1959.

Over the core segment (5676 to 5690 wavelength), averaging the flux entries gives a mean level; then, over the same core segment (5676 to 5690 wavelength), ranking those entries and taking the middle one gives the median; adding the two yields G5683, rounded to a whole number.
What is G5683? 115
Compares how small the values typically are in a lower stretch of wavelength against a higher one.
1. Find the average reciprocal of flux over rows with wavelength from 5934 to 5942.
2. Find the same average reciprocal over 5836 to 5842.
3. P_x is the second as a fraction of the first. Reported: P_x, 1.24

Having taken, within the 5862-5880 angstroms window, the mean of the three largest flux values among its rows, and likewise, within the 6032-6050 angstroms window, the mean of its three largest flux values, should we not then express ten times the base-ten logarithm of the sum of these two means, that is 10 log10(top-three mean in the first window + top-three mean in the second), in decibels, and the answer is 22.66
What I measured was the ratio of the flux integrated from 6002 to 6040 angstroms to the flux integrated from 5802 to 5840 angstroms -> 1.30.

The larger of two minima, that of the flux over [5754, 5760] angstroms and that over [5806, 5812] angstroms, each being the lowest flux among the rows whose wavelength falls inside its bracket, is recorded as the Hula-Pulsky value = 74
